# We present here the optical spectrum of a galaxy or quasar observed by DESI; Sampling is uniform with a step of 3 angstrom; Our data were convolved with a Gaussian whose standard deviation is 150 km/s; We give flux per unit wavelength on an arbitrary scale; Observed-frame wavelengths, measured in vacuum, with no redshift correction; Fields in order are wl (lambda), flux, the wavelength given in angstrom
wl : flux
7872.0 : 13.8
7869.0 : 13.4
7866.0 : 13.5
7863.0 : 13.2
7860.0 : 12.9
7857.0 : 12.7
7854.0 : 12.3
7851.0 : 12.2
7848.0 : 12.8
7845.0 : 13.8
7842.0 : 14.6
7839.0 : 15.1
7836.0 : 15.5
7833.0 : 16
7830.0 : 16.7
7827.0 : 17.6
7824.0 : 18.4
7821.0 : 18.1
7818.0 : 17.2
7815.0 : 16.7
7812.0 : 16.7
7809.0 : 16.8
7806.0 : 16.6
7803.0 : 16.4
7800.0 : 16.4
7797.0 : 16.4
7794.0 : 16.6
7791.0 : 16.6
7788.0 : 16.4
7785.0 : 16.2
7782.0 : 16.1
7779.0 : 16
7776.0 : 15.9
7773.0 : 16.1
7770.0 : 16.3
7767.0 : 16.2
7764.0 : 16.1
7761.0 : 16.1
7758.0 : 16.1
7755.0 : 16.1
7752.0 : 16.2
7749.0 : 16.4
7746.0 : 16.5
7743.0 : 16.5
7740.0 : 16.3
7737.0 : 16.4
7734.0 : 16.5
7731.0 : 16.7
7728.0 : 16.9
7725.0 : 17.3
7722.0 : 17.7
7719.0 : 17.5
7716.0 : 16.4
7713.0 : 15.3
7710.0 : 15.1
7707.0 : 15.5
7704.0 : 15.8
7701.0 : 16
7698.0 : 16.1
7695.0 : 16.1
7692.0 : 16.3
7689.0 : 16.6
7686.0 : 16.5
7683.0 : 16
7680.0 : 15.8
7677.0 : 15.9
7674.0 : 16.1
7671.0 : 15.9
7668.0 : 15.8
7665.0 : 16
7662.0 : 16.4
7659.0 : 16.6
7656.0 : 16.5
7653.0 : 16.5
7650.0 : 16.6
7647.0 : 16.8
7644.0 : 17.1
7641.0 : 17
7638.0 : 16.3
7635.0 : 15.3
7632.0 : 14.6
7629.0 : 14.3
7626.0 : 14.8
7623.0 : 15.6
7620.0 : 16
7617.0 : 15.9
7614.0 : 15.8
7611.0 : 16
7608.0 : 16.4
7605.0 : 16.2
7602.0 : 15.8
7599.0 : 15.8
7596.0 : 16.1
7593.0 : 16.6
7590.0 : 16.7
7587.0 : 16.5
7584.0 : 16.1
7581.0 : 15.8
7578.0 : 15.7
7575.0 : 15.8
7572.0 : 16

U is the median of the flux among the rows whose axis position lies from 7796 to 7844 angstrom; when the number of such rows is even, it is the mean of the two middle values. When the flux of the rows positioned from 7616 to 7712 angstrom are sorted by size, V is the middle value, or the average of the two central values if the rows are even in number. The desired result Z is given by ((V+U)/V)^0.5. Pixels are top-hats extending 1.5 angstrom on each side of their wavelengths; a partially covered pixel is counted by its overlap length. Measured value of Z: 1.43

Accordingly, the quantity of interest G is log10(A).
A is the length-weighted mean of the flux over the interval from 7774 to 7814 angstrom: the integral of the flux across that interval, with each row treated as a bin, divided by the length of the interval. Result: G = 1.215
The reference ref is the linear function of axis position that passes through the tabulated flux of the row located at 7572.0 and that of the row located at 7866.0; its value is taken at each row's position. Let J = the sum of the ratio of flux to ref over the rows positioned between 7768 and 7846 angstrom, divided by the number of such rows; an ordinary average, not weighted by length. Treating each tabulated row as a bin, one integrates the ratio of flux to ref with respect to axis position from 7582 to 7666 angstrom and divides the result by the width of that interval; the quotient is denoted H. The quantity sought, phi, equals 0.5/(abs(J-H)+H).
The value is 0.428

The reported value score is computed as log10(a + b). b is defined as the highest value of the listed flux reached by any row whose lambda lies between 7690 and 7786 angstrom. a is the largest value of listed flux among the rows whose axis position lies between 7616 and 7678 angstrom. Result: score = 1.54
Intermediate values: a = 17.1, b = 17.7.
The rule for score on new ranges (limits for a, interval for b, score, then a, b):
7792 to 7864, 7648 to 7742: 1.56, 18.4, 17.7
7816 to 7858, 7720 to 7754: 1.56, 18.4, 17.7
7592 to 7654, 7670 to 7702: 1.53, 17.1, 16.6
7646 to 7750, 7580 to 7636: 1.54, 17.7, 16.7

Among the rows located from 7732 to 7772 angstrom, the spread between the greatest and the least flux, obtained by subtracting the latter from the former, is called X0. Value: 0.4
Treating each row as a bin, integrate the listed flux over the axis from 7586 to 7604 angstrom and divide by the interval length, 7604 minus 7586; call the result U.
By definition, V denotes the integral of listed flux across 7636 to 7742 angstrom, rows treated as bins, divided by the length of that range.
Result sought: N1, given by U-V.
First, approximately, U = 16.24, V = 16.3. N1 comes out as -0.1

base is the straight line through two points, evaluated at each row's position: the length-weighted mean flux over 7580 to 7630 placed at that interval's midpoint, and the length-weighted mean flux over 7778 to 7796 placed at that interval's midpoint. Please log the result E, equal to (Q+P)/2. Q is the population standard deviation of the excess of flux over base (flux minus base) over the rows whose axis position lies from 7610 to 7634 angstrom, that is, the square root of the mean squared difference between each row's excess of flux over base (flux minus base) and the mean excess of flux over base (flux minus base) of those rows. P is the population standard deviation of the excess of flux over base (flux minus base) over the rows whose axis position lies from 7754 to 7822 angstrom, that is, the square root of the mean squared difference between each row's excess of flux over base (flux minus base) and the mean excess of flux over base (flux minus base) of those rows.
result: 0.55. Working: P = 0.43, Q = 0.66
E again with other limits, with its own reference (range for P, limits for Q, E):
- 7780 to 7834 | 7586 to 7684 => 0.62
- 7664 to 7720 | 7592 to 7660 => 0.60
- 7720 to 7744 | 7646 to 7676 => 0.41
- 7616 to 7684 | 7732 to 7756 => 0.42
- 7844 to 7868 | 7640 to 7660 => 0.38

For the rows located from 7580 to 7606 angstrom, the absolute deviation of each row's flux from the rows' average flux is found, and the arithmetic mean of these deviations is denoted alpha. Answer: 0.3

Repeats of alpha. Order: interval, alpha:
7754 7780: 0.1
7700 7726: 0.8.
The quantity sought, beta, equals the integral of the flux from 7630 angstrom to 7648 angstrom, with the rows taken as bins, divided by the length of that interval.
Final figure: 16.1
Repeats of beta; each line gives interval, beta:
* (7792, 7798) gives 16.5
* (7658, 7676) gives 16.1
